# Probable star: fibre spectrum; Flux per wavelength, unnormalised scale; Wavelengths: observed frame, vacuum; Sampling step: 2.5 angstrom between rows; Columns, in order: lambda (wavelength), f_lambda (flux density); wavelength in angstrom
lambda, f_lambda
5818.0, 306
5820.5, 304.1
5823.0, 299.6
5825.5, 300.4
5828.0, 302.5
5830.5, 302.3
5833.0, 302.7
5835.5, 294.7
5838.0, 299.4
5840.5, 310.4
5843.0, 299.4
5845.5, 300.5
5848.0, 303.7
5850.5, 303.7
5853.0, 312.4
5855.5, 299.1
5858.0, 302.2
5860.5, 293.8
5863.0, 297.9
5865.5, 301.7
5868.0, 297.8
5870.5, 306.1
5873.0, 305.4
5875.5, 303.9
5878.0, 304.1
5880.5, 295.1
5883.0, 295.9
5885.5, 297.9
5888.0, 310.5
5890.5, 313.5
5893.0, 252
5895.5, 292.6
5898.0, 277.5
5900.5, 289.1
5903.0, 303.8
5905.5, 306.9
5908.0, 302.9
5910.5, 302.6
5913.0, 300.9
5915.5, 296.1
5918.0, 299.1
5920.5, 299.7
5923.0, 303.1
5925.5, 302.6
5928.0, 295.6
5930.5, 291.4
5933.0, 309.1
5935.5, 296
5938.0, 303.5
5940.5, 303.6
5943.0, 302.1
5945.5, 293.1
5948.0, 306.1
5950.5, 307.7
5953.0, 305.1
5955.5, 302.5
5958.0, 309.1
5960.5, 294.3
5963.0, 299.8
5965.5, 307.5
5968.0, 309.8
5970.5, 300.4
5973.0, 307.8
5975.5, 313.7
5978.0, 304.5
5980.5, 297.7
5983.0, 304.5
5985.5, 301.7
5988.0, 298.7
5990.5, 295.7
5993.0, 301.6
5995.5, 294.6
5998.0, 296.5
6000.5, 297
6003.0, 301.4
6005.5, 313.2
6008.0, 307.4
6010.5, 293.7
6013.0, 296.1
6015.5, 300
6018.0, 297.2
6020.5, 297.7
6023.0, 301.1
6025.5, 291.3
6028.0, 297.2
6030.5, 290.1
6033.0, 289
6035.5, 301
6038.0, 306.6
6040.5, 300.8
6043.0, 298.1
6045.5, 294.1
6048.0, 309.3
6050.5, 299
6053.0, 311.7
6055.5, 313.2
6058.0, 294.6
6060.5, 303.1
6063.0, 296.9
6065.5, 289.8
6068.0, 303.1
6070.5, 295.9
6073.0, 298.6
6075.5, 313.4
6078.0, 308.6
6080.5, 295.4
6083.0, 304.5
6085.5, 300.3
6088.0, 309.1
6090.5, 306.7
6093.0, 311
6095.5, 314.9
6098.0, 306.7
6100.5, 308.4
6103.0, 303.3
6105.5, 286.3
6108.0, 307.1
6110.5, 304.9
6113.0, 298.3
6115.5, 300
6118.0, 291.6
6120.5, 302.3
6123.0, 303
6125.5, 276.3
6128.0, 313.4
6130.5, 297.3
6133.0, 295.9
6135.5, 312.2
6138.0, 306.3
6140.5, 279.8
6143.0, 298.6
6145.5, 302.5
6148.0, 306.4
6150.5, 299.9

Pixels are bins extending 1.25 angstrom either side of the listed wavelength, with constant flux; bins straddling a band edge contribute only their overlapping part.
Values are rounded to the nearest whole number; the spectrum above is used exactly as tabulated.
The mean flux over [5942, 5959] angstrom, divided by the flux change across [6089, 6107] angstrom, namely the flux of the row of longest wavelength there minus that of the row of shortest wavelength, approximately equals -15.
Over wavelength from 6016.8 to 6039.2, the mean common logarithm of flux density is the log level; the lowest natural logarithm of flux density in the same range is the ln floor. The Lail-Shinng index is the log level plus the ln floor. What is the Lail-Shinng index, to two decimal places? 8.14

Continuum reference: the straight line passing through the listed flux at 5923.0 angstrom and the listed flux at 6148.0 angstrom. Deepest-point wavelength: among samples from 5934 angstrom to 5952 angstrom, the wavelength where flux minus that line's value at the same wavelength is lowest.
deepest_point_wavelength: 5945.5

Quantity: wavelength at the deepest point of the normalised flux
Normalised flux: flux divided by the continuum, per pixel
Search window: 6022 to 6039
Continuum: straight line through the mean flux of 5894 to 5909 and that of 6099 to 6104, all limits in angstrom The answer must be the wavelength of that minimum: 6033.0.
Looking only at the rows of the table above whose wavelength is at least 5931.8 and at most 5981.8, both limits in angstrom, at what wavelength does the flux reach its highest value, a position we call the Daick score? 5975.5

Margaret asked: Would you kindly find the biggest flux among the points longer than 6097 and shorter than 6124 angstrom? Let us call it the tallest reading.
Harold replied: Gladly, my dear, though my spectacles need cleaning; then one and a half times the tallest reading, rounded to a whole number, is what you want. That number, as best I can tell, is 463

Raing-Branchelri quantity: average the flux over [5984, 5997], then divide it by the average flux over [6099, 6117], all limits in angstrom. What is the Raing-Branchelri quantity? 0.99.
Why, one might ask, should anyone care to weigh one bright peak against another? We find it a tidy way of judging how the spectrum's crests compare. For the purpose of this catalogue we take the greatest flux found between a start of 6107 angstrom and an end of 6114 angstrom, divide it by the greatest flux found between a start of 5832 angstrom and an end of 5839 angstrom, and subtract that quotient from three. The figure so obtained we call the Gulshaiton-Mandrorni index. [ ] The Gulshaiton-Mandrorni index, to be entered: 1.99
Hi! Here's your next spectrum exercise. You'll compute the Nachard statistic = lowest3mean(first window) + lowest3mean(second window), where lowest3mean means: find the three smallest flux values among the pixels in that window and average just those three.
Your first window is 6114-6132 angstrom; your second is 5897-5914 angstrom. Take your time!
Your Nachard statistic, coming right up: 578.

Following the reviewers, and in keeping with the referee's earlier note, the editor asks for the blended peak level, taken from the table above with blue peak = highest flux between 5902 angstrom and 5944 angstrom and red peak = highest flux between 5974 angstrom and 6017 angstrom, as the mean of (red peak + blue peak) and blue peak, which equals 466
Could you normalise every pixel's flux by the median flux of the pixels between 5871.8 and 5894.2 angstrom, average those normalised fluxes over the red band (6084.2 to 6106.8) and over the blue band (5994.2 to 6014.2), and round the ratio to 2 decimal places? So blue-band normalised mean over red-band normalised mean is 0.98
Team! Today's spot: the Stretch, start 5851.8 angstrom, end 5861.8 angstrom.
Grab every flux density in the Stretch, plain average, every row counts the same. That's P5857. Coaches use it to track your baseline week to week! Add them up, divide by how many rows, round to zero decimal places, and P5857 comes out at 302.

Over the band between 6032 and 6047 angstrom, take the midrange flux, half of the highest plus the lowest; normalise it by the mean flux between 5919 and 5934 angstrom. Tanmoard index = 0.992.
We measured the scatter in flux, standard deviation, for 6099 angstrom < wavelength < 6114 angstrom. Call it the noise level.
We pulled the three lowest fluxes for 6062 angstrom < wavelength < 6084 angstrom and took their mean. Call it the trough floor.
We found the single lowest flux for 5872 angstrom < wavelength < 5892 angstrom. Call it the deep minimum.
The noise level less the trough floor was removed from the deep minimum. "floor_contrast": 581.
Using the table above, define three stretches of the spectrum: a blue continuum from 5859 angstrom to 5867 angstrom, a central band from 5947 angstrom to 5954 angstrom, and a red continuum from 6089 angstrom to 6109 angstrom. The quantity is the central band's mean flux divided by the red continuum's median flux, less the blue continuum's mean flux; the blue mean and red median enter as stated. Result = -297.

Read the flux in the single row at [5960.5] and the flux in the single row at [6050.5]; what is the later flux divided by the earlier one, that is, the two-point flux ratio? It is 1.016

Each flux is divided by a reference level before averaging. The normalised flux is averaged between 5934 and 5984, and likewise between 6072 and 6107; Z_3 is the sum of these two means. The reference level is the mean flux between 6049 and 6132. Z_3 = 2.01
